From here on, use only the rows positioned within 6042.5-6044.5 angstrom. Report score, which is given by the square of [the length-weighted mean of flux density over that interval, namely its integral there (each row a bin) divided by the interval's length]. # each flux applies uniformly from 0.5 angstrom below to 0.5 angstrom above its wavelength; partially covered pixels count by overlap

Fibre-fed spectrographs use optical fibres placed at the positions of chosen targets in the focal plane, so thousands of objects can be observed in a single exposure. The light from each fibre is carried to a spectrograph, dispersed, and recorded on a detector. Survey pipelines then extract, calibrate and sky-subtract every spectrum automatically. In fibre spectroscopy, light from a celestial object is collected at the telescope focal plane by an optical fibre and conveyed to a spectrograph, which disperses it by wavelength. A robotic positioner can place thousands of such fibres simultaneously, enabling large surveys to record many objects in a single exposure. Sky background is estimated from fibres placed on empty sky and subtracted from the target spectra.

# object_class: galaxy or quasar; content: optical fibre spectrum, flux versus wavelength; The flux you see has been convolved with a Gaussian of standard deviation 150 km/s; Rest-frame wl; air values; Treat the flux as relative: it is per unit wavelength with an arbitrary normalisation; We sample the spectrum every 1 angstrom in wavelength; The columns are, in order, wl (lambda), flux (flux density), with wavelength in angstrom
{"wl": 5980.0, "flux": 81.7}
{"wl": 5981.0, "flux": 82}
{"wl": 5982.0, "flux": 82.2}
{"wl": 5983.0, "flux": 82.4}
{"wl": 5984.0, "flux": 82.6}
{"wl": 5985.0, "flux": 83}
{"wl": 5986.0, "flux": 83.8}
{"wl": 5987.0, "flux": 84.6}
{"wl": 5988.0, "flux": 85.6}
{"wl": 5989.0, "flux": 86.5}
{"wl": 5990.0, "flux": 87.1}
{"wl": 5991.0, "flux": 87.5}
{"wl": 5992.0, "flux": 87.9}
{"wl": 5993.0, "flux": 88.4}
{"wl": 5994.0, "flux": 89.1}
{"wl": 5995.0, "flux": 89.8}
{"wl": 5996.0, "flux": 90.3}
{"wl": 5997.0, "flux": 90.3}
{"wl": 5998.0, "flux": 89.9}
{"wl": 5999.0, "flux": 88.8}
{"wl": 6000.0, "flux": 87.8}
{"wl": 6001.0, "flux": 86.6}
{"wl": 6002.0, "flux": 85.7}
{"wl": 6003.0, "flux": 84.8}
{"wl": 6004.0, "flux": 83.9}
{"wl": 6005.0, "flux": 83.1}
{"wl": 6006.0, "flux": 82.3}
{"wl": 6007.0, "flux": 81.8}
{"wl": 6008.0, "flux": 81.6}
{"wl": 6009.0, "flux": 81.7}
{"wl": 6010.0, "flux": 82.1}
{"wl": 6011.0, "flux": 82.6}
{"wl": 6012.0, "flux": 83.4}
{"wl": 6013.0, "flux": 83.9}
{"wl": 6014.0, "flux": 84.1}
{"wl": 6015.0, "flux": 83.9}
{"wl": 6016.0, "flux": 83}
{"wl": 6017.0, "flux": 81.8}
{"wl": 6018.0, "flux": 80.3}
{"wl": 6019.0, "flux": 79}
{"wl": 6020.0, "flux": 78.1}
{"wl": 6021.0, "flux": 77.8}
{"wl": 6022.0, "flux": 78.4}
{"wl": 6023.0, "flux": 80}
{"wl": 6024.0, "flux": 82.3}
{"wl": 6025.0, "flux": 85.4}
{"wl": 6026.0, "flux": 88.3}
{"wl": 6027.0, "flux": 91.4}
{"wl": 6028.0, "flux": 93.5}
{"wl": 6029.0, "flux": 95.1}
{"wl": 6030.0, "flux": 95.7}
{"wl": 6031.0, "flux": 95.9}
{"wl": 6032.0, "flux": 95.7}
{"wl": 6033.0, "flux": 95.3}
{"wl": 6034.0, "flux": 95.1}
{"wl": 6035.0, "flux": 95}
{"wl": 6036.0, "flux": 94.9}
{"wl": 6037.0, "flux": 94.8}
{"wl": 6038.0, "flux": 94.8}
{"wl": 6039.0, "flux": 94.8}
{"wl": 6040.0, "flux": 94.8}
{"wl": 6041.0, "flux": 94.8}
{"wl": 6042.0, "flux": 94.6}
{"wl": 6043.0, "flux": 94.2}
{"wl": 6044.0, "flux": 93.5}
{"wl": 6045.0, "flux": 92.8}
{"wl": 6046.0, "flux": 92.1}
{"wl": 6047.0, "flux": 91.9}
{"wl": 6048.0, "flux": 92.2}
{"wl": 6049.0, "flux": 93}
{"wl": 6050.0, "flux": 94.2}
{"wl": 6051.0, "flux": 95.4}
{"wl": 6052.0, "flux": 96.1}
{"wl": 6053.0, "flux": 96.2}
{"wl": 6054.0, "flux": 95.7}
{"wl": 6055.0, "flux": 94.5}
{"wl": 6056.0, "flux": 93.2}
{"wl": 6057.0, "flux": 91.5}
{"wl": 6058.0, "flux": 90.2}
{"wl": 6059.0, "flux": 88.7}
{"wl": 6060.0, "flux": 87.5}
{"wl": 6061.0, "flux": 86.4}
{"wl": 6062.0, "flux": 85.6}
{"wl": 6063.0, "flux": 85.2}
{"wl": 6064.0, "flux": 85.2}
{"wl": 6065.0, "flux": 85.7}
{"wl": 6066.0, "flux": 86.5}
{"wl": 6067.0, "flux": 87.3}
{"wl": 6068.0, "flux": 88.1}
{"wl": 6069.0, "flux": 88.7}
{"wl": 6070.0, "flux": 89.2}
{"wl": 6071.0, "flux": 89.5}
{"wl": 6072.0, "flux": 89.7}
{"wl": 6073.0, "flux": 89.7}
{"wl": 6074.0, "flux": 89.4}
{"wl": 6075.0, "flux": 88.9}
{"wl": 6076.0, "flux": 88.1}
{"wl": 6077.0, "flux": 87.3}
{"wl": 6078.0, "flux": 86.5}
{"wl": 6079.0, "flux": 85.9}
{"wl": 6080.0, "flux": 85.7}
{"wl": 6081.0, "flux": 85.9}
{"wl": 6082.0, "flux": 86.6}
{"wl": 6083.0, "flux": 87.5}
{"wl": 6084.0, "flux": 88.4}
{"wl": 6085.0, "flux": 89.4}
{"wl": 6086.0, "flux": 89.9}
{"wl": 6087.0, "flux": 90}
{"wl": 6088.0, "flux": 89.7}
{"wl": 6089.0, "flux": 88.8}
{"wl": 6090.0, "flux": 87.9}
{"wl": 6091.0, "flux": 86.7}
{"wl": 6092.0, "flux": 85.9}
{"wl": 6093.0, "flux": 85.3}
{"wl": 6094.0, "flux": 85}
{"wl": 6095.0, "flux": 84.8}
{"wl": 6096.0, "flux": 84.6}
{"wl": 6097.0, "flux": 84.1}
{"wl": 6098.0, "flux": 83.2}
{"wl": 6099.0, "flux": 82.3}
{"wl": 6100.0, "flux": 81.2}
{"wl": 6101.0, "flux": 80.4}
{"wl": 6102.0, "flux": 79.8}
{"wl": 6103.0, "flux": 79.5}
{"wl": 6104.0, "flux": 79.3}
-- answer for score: 8808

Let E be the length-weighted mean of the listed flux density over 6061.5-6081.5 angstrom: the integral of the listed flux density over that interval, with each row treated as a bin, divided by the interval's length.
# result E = 87.4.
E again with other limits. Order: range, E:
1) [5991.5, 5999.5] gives 89.3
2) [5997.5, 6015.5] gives 84.3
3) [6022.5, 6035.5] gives 91.4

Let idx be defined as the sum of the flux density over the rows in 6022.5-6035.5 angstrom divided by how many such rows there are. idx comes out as 91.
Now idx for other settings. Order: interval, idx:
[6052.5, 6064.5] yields 90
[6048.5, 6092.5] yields 89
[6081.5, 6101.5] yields 86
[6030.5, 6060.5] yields 94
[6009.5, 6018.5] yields 83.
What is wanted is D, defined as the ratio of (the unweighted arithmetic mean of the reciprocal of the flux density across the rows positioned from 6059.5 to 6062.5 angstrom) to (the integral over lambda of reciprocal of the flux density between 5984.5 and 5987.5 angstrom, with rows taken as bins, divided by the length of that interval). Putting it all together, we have 0.97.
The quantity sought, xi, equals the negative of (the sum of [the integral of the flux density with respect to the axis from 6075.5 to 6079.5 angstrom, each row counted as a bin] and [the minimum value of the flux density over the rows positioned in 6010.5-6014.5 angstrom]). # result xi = -430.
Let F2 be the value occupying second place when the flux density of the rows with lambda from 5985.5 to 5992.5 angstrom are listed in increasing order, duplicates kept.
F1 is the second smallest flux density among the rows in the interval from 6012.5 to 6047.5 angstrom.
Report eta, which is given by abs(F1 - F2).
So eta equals 6.5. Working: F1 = 78.1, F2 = 84.6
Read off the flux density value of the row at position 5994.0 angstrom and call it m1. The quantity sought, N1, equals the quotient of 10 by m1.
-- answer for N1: 0.112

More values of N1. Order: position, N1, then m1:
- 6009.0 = 0.122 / 81.7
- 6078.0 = 0.116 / 86.5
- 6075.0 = 0.112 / 88.9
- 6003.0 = 0.118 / 84.8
